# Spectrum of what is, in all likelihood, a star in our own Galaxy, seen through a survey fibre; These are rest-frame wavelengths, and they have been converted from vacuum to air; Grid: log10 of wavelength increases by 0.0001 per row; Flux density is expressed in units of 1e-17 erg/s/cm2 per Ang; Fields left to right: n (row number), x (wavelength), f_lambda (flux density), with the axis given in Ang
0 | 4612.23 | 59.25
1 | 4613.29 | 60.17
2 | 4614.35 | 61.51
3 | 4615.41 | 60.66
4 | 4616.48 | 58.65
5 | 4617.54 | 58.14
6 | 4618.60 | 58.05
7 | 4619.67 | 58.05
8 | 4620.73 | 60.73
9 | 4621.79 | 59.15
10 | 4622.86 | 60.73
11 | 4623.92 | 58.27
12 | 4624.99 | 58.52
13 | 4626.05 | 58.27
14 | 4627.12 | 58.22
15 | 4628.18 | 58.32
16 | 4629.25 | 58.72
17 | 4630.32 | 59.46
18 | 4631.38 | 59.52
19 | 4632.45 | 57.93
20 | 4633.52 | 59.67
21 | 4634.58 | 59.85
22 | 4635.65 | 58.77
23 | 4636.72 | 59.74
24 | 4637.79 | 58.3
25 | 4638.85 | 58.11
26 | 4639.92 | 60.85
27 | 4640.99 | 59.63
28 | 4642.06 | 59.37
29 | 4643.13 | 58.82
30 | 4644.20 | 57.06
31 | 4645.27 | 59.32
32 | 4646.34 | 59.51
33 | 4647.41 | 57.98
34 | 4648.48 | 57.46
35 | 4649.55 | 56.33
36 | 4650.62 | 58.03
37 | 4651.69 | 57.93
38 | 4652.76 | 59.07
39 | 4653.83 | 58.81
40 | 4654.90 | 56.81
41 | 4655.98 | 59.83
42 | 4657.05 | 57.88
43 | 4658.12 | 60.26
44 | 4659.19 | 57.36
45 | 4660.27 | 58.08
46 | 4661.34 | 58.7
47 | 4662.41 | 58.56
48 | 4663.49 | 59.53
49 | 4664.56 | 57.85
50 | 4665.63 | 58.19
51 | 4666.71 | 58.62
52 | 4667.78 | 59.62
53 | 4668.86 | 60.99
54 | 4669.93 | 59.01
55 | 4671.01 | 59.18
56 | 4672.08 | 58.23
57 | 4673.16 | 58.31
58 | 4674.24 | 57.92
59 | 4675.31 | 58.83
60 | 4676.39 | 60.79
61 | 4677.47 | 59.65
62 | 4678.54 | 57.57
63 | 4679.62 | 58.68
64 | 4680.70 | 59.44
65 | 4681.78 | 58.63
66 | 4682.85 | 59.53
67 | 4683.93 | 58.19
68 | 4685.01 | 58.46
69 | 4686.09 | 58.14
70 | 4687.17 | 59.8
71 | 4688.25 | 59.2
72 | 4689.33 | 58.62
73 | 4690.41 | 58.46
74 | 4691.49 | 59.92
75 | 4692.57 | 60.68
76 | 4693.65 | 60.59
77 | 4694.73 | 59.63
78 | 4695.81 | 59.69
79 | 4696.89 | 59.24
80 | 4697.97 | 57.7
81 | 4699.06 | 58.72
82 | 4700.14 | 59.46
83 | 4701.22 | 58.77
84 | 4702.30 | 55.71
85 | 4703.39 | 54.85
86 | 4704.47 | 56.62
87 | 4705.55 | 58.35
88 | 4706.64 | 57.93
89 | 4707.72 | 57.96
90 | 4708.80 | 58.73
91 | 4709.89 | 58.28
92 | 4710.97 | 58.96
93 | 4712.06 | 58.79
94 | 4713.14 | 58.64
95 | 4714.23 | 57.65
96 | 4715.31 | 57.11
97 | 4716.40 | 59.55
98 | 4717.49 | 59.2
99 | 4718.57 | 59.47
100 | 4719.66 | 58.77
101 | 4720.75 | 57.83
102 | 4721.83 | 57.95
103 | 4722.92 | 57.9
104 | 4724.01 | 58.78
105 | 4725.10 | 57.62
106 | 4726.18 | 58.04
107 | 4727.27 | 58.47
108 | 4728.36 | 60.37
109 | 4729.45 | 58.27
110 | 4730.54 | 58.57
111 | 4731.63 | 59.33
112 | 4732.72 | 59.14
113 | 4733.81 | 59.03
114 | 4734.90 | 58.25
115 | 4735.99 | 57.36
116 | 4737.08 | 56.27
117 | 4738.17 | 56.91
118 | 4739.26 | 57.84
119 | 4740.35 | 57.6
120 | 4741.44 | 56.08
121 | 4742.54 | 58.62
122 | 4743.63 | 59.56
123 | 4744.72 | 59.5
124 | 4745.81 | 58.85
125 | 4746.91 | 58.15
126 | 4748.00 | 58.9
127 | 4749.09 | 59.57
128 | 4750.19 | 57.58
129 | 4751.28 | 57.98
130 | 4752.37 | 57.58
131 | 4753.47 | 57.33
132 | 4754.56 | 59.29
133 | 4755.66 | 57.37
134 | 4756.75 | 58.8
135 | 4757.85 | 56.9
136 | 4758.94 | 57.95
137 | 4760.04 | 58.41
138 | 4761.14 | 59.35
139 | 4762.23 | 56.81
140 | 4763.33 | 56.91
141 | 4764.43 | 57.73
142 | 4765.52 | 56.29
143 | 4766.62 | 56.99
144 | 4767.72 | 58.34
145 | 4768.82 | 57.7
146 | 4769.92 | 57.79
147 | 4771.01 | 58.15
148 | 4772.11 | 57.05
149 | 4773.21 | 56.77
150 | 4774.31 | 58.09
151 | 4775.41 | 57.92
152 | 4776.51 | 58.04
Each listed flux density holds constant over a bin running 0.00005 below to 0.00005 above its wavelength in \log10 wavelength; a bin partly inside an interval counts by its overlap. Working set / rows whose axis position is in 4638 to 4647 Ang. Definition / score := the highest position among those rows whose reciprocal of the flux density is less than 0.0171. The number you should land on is 4646.34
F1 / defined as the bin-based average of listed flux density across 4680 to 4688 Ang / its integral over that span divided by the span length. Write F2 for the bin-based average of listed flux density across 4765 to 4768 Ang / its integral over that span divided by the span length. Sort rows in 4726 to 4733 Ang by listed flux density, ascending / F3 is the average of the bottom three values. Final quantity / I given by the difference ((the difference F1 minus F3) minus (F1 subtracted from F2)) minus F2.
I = -54.5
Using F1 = 58.9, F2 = 57.0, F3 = 58.3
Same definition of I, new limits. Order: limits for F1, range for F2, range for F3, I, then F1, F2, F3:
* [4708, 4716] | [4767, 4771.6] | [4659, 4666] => -57.0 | 58.3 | 58.0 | 57.8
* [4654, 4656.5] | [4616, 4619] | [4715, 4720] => -58.7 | 58.2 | 58.4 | 58.4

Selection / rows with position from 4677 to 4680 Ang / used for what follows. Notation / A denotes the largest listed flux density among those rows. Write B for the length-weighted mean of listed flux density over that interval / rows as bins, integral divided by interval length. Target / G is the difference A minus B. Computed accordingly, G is 1.0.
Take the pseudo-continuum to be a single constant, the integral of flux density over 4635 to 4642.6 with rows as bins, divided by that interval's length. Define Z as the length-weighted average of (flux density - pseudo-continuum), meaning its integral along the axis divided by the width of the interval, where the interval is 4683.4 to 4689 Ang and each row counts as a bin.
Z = -0.5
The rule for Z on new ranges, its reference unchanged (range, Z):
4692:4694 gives 1.4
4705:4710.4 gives -1.0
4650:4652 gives -1.3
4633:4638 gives 0.1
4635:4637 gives 0.0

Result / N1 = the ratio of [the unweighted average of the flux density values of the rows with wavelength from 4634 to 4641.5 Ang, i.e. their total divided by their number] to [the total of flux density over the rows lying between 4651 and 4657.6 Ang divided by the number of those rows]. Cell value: 1.02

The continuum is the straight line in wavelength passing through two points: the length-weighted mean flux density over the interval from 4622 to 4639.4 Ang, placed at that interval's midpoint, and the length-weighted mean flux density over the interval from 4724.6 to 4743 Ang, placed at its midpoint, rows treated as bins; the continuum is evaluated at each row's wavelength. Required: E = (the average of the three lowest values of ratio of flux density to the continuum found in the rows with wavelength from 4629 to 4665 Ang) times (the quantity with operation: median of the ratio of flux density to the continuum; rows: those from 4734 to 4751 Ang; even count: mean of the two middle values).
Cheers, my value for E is 0.968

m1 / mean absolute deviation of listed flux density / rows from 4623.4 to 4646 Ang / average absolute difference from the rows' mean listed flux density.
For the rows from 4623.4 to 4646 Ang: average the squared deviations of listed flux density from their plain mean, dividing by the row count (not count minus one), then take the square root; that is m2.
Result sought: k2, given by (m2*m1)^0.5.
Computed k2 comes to 0.77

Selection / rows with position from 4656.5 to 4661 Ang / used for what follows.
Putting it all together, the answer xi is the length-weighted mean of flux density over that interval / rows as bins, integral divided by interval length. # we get 58.5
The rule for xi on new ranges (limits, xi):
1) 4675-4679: 59.3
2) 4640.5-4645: 58.7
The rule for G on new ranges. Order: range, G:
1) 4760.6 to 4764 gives 1.7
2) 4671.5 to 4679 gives 2.0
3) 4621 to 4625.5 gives 1.5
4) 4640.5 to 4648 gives 0.9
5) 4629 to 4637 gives 0.7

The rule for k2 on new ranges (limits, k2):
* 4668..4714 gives 0.99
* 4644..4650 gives 1.07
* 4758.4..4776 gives 0.69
